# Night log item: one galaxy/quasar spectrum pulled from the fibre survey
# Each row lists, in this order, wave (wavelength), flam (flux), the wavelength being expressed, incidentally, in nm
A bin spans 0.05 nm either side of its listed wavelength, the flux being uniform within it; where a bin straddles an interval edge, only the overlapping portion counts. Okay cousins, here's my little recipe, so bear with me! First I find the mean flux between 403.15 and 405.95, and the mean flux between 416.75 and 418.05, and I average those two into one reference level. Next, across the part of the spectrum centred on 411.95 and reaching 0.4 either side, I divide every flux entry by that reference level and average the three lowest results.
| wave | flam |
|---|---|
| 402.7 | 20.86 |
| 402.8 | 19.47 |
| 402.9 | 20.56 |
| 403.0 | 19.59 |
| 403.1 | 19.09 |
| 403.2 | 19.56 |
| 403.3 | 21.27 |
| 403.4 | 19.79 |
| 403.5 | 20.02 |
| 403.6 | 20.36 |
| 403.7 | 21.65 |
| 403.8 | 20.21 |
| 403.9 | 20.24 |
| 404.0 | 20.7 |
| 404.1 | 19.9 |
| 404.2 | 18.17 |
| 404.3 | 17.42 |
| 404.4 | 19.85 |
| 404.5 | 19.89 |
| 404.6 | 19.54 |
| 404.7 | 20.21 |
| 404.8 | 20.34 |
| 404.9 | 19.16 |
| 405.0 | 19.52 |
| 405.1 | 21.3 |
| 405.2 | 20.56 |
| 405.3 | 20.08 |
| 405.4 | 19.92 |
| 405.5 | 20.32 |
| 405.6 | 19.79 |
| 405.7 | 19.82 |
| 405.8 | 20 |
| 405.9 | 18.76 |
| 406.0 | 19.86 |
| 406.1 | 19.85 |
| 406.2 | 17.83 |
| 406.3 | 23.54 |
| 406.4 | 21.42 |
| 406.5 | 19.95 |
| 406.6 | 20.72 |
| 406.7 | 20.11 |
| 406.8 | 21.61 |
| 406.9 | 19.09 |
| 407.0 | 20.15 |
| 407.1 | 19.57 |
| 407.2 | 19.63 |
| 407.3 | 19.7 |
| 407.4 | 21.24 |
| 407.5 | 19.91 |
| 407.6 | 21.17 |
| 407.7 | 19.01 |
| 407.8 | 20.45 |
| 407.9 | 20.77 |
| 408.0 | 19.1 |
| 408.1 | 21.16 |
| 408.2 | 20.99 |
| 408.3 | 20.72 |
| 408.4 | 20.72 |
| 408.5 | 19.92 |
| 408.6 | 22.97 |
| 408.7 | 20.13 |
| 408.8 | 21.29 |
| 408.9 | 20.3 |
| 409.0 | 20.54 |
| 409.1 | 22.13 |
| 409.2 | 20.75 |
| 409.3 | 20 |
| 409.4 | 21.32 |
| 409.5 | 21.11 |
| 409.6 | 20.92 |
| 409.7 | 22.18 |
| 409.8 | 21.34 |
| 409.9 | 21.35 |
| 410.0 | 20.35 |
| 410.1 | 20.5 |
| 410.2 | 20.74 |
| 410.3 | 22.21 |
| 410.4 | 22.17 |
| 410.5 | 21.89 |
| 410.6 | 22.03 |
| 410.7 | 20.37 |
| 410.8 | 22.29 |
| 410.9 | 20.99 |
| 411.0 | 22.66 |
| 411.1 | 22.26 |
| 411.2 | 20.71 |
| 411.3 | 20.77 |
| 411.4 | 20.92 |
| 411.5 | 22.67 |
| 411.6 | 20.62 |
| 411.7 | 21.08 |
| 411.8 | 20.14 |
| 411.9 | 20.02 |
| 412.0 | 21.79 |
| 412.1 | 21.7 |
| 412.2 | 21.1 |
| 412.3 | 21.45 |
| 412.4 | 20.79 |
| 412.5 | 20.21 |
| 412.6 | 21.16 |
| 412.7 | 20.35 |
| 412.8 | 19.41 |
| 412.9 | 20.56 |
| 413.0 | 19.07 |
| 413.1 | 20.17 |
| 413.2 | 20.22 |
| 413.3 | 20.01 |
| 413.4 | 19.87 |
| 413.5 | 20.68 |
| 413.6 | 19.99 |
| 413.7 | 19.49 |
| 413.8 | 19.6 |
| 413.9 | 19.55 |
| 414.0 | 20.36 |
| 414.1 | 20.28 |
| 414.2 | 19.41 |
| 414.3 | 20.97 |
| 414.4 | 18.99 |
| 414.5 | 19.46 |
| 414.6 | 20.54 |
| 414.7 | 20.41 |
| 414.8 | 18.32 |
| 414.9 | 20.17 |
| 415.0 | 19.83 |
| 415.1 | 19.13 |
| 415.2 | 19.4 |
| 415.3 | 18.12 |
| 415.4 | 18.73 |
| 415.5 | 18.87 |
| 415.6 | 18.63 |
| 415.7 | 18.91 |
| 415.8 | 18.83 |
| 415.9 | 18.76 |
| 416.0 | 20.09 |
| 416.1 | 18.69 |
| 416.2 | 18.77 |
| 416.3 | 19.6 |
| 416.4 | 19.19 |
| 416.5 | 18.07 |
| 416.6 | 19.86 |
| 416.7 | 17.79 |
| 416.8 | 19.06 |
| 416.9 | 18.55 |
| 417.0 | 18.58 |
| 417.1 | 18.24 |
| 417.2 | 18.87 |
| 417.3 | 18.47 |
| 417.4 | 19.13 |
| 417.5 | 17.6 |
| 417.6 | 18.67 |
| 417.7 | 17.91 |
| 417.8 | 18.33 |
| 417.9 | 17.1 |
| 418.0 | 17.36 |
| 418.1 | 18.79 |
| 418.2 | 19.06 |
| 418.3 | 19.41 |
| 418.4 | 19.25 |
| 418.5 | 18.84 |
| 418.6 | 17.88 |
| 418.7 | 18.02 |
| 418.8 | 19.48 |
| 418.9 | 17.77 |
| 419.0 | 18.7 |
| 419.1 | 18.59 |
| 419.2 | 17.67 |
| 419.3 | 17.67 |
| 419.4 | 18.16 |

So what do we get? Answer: 1.06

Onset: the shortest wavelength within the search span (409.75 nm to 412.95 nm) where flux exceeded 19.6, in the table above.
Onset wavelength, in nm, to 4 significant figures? 409.8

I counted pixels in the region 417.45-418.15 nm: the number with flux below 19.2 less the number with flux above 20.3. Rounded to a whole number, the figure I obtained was 7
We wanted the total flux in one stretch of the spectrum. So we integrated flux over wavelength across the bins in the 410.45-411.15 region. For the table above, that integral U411 15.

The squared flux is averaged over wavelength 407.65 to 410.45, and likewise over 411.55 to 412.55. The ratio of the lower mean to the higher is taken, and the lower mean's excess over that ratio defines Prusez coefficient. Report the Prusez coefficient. 437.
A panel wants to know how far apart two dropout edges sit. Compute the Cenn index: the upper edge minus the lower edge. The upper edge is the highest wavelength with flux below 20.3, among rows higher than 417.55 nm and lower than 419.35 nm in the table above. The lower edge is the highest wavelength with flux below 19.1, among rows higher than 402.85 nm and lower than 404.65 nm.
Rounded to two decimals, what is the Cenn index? 15.00 nm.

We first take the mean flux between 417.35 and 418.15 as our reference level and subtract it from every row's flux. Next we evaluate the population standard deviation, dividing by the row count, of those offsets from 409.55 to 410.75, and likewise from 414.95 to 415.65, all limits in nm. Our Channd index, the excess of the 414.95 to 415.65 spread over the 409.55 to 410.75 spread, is -0.20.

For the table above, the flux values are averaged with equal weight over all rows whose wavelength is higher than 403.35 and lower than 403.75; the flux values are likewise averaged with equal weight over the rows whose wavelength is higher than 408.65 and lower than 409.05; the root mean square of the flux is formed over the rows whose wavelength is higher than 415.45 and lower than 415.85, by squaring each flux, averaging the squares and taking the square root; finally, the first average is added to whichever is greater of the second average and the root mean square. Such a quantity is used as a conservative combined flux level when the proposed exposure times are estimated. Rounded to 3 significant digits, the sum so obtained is 41.0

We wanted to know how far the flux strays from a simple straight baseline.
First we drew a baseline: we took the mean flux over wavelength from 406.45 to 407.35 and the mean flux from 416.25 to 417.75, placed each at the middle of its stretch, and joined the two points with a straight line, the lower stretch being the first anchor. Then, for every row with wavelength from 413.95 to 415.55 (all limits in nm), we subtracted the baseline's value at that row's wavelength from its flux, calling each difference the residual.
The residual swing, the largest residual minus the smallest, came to 2.71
